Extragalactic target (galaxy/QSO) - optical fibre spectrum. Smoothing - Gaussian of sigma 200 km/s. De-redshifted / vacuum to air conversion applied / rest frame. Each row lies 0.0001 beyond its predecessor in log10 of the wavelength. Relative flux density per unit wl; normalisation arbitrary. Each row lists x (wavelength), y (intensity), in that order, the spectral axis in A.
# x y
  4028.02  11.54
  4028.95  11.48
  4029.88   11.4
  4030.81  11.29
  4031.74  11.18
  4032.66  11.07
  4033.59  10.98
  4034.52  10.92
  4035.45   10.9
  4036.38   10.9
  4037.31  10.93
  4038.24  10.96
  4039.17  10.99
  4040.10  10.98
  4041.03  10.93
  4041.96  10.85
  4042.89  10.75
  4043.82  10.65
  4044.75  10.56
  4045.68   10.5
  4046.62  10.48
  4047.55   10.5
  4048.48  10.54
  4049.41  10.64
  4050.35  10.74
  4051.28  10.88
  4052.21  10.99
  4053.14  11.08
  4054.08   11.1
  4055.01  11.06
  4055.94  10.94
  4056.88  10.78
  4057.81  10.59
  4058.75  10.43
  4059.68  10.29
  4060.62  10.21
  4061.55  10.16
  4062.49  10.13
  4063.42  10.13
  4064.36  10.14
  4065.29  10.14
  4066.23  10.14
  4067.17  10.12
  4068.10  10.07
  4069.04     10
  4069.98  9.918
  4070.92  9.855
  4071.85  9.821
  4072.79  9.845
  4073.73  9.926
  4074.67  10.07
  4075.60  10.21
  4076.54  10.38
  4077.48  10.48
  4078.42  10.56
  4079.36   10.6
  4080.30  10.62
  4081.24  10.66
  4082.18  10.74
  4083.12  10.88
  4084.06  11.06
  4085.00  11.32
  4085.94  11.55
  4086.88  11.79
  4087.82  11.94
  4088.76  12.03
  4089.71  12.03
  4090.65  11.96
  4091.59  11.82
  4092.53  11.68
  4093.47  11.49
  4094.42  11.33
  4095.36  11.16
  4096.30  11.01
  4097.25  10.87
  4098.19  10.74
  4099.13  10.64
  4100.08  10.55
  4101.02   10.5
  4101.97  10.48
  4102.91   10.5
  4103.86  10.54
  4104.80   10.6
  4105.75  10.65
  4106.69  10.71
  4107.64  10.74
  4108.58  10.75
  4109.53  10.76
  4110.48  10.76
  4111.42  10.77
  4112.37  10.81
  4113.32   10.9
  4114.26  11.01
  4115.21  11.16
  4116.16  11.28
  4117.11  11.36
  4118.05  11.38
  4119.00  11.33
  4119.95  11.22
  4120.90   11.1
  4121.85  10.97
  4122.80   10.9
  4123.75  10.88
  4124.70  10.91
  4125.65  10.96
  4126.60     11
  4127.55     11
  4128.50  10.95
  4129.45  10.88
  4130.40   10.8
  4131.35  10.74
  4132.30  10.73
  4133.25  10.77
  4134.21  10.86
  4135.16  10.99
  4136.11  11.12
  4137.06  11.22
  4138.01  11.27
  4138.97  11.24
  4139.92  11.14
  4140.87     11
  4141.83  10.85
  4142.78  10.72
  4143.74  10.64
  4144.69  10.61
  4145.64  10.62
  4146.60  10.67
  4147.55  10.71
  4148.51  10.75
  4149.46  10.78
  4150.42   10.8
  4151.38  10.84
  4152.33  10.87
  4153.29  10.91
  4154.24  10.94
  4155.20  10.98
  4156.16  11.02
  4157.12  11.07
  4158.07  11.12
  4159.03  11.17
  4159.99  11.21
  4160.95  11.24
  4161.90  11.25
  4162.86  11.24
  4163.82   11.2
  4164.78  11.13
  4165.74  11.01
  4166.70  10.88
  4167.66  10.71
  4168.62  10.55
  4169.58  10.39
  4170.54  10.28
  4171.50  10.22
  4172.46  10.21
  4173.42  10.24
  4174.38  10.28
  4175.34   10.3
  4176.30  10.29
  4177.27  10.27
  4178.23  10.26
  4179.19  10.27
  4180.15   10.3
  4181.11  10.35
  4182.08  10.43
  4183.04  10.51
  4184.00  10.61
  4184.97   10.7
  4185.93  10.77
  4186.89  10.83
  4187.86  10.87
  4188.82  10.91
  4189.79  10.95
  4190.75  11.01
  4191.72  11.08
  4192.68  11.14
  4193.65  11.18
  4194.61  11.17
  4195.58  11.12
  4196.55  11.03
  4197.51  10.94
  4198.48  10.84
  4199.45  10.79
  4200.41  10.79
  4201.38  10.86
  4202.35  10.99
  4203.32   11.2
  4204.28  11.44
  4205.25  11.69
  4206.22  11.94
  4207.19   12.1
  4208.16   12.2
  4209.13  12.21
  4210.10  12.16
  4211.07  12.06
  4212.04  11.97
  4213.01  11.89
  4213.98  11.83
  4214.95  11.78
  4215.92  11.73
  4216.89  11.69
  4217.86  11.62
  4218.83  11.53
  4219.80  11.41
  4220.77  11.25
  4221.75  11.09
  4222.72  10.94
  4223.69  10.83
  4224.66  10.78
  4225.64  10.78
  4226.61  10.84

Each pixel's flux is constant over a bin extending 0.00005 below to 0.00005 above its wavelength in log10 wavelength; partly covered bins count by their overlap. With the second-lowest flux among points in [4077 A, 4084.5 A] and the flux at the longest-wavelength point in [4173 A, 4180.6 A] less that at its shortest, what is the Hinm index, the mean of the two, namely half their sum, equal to 5.31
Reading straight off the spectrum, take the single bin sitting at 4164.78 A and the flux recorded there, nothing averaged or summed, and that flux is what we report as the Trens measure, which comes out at 11.13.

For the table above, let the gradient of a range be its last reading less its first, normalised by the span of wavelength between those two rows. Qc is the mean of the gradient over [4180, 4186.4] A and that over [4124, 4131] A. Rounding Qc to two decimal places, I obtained 0.03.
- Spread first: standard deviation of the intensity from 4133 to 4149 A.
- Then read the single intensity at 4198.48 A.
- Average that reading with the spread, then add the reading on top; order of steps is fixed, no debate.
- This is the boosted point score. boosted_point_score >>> 16.4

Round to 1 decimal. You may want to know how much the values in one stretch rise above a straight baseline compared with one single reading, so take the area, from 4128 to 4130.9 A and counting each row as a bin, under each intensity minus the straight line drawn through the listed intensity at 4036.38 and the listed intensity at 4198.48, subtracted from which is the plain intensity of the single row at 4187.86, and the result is -10.8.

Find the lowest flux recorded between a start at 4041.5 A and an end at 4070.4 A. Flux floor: 9.918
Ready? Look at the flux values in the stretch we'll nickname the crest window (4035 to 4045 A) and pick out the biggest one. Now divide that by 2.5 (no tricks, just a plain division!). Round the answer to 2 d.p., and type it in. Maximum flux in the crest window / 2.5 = 4.40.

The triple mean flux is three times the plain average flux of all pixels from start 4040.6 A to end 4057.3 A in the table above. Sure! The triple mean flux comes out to 32.33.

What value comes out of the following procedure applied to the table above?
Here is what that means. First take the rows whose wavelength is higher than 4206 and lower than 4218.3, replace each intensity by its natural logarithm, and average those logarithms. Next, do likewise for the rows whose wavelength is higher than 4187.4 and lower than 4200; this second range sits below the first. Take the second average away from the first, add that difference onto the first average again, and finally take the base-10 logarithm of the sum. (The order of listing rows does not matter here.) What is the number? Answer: 0.408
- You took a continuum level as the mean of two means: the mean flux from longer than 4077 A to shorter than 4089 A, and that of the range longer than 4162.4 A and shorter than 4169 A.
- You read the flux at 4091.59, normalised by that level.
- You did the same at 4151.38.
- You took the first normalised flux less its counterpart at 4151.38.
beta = 0.09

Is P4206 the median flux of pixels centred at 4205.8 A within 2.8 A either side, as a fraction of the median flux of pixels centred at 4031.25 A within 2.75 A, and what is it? 1.05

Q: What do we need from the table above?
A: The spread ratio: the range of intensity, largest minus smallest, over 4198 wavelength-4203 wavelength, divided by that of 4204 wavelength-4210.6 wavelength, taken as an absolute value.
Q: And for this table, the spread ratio 0.3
